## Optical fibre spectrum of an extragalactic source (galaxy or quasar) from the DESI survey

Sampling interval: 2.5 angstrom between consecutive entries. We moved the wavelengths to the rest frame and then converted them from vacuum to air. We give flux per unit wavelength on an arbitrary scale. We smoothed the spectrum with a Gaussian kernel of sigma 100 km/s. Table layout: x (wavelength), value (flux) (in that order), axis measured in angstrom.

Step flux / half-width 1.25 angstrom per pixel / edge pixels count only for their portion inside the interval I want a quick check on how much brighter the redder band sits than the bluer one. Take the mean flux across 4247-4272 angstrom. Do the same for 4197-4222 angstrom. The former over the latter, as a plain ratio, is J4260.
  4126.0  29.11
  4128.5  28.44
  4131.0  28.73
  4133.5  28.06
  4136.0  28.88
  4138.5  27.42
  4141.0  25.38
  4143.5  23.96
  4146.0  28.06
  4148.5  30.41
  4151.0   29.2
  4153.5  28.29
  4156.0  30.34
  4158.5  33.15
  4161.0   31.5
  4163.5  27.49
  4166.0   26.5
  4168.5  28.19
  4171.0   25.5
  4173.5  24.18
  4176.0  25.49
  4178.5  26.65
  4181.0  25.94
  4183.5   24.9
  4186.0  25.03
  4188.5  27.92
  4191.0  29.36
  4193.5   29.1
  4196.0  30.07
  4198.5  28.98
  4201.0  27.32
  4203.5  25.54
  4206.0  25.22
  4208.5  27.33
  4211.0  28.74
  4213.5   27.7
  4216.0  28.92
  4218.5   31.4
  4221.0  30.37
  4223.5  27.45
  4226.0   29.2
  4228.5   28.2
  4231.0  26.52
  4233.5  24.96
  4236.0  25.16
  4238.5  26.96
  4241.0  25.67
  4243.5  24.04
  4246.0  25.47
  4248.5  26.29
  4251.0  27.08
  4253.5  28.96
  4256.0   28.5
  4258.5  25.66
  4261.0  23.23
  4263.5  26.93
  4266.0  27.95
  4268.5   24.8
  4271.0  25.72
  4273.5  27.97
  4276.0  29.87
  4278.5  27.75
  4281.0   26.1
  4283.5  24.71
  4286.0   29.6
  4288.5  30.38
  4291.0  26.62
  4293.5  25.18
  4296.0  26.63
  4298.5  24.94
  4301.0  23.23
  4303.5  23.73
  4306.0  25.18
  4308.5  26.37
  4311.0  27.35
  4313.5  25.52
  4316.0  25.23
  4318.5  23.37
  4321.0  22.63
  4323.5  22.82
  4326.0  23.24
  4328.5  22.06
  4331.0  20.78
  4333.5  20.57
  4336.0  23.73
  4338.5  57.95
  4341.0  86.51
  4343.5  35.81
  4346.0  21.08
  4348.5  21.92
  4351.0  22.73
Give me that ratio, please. 0.94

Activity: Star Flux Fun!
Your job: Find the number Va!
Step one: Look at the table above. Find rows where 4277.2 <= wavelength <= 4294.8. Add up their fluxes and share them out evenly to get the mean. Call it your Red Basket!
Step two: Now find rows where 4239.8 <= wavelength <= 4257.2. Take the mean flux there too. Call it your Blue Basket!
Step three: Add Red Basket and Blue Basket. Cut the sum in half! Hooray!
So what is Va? 26.9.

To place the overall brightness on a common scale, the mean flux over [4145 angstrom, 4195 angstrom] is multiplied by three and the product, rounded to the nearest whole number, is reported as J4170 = 84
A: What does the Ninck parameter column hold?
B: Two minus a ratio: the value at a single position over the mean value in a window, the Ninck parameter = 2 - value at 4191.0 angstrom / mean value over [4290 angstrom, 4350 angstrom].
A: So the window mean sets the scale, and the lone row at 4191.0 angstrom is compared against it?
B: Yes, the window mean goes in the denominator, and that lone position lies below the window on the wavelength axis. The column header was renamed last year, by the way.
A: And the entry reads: 0.97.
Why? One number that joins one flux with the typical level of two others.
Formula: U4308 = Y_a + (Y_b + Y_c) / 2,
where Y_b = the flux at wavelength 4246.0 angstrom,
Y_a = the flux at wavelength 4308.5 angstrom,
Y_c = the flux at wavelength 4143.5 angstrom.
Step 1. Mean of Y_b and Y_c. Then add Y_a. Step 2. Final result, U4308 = 51.1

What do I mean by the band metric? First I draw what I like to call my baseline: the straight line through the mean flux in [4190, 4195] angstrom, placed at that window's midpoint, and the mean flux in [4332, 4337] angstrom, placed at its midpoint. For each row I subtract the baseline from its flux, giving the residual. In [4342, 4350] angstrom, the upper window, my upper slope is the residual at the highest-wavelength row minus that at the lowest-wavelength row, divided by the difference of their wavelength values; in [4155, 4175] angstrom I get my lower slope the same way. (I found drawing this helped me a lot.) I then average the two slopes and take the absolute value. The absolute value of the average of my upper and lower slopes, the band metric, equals 1.5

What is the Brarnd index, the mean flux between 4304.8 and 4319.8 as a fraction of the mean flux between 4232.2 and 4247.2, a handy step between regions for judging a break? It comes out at 1.00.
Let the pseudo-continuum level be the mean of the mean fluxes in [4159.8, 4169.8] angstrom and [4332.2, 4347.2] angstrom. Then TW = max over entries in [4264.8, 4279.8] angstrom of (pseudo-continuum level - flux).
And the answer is 9.9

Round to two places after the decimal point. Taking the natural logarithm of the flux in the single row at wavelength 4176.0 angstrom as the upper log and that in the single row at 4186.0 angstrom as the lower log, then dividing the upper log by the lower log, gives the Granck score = 1.01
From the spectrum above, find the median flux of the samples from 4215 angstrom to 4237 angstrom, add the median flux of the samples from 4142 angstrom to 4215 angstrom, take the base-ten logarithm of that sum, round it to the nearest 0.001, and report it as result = 1.747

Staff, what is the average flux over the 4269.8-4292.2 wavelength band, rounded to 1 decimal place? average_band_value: 27.6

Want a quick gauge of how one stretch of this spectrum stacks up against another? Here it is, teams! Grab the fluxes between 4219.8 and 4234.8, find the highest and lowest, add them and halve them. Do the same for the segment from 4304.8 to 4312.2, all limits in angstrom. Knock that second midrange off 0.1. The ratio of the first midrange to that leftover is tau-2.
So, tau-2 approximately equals -1.06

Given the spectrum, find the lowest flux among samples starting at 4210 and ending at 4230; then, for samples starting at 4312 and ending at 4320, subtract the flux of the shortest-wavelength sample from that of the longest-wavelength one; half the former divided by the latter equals -6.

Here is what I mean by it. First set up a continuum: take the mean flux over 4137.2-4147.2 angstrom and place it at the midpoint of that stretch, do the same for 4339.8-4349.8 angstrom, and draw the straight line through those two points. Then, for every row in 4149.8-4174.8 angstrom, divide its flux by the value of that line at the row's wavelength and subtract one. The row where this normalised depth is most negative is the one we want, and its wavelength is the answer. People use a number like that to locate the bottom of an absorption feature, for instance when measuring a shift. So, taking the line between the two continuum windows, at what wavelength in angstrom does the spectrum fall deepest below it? 4173.5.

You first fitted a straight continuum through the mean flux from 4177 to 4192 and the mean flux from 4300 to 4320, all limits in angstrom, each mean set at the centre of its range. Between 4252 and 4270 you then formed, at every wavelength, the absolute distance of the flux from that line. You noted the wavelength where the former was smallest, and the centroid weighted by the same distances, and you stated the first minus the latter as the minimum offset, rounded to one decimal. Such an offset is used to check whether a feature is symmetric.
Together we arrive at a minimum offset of -1.1 angstrom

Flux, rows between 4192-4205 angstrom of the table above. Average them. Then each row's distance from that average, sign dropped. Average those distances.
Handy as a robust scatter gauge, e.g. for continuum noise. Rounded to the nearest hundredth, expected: 1.42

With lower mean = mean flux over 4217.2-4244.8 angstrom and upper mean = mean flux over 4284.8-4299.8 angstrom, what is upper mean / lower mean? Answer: 1.00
